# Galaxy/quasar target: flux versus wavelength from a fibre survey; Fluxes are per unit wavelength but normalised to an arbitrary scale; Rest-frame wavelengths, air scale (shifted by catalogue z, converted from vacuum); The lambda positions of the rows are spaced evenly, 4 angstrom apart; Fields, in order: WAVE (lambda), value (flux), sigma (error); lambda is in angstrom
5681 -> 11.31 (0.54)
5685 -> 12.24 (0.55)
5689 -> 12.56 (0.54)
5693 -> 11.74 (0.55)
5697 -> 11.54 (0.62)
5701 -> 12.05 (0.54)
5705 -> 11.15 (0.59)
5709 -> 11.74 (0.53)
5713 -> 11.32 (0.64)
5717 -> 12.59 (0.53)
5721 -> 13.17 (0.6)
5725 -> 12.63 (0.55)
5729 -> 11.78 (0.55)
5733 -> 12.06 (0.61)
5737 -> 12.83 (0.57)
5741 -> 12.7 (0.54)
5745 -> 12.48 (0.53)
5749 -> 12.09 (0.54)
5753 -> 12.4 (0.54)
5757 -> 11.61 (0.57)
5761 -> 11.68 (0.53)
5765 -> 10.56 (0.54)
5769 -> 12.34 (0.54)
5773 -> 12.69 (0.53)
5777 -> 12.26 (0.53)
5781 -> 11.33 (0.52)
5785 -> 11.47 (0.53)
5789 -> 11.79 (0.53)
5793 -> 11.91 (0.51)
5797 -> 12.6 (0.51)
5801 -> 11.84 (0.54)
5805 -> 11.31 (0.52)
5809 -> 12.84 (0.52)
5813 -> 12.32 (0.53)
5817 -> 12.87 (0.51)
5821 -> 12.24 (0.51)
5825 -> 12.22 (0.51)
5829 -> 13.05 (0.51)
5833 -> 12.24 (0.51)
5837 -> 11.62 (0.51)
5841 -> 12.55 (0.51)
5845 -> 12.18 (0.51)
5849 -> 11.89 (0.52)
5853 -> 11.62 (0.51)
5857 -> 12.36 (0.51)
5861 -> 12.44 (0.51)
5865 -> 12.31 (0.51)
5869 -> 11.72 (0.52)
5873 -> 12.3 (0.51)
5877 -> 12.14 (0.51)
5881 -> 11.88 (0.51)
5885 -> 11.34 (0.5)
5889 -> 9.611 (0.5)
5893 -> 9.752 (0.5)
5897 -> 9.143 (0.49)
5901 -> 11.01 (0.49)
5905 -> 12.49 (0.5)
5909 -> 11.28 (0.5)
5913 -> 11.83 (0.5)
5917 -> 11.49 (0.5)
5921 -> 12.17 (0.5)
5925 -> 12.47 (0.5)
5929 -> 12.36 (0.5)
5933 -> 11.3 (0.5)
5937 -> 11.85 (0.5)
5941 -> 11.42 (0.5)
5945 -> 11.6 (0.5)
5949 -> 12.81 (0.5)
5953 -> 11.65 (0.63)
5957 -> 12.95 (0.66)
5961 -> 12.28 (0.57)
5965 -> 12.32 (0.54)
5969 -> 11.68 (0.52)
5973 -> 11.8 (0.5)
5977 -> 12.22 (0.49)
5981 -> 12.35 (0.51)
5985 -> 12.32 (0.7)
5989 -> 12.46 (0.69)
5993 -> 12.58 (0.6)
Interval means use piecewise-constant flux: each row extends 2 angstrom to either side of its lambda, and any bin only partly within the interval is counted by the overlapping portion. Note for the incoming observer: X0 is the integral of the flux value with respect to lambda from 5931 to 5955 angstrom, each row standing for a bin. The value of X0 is 283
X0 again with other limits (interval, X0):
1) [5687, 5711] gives 283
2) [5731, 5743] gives 150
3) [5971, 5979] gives 96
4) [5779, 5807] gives 329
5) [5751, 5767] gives 185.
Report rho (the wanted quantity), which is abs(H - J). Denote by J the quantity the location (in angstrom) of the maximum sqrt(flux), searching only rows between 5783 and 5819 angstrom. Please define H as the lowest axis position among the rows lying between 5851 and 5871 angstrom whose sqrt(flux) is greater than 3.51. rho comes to 40 angstrom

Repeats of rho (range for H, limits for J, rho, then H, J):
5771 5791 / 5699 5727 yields 52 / 5773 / 5721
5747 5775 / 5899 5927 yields 152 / 5753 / 5905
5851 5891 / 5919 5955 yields 92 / 5857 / 5949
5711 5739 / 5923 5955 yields 232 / 5717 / 5949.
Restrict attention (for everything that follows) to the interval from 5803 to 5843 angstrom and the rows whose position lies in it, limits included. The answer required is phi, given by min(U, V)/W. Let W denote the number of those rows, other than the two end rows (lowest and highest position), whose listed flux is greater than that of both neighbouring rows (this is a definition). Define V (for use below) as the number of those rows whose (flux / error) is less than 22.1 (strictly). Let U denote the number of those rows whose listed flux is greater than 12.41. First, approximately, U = 4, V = 1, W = 3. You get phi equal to 0.3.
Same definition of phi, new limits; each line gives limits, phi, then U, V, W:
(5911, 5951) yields 0.0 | 2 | 0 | 2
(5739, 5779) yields 1.0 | 3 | 3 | 3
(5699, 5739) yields 2.0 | 4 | 5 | 2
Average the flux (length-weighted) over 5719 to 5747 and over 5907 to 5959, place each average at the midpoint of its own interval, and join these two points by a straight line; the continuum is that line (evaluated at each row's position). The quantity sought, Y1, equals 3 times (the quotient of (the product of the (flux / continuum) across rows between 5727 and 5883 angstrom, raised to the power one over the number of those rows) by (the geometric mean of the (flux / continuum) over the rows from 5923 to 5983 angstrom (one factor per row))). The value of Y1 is 2.91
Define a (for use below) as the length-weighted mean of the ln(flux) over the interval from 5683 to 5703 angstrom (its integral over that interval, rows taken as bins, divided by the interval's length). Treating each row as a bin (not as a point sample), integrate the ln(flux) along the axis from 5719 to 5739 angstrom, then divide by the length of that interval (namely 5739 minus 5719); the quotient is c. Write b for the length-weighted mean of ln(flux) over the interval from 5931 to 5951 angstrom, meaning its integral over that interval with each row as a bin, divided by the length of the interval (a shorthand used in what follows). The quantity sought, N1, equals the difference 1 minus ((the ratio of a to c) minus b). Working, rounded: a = 2.49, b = 2.47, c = 2.52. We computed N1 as 2.48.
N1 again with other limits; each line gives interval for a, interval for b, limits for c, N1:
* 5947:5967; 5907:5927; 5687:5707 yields 2.45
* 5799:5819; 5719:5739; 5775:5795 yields 2.51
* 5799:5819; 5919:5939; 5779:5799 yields 2.47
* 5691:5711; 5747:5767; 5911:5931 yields 2.47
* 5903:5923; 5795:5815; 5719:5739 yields 2.52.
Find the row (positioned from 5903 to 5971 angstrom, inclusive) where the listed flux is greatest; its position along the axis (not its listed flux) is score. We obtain 5957 angstrom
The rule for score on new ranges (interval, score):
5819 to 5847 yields 5829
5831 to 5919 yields 5841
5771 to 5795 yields 5773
